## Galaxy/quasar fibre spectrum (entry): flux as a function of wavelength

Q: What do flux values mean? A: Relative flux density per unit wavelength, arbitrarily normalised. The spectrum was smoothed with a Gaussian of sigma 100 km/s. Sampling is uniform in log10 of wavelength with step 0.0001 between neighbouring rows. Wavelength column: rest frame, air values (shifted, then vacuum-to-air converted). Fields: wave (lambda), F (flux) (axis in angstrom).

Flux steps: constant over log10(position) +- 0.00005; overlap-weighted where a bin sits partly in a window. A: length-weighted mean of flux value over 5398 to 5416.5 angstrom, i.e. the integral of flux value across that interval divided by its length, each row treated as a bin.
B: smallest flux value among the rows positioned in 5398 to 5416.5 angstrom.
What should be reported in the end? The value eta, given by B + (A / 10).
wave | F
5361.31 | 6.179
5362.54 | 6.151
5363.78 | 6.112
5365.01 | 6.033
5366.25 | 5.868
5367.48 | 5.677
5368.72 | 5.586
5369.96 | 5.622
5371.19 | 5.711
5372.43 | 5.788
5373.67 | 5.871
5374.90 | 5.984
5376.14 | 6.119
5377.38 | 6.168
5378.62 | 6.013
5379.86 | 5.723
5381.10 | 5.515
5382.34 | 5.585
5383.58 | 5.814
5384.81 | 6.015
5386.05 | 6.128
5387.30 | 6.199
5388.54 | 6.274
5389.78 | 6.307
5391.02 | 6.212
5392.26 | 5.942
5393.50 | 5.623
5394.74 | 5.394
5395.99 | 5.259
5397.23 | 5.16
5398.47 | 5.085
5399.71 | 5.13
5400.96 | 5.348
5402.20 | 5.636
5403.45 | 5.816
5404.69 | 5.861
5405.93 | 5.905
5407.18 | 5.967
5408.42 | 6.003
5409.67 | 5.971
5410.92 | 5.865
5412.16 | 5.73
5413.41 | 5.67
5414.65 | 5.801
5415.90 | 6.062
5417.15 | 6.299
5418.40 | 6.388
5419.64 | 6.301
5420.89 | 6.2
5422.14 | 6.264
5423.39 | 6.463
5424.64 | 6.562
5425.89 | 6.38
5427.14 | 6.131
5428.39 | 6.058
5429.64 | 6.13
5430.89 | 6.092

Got 5.66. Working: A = 5.73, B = 5.085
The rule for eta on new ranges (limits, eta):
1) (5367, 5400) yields 5.66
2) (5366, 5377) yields 6.17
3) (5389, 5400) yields 5.64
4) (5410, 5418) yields 6.26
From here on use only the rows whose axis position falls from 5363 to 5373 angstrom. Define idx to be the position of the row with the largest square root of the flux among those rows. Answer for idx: 5363.78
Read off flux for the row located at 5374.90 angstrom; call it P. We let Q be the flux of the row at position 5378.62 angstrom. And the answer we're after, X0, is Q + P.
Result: 12.0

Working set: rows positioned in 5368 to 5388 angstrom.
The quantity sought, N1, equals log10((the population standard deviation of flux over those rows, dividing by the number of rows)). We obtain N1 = -0.65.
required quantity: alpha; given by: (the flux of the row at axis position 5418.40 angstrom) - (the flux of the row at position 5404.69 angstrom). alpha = 0.5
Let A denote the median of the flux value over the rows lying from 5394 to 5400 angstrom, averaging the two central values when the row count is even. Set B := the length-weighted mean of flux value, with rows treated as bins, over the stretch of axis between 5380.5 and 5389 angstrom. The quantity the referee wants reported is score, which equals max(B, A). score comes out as 5.93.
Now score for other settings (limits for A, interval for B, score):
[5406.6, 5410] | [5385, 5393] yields 6.16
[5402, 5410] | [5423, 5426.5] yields 6.47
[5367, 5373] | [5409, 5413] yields 5.84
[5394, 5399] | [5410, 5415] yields 5.78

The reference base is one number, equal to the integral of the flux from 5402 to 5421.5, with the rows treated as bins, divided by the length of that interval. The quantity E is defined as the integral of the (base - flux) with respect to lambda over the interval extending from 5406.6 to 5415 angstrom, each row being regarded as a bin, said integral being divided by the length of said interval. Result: 0.12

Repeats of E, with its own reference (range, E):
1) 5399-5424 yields 0.04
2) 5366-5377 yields 0.17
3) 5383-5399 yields 0.17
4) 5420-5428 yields -0.35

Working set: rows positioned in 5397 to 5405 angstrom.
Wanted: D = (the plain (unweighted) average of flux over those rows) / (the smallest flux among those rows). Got 1.07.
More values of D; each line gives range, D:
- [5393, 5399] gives 1.04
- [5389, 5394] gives 1.07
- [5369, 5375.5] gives 1.03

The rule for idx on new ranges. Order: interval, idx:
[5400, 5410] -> 5408.42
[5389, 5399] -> 5389.78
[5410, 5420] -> 5418.40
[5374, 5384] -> 5377.38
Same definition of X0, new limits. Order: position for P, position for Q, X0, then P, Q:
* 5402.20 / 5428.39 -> 11.7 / 5.636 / 6.058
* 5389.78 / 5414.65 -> 12.1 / 6.307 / 5.801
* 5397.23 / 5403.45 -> 11.0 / 5.16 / 5.816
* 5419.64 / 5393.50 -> 11.9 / 6.301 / 5.623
